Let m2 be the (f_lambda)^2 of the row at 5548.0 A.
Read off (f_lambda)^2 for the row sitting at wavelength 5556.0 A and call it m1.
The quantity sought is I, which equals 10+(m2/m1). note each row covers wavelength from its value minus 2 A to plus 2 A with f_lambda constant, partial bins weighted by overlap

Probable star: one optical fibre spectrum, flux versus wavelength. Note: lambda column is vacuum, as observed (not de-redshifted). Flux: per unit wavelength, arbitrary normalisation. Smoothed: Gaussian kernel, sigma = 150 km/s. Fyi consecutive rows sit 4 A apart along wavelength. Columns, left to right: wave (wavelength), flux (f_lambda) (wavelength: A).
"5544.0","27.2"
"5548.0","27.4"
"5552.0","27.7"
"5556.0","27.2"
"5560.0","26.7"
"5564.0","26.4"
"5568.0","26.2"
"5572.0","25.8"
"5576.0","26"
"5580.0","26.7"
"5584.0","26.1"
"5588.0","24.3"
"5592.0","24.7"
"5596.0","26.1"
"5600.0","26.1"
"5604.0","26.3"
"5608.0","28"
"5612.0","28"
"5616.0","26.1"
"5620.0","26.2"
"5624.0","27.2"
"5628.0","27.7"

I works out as 11.01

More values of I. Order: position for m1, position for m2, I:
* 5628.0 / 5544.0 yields 10.96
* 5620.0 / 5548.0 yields 11.09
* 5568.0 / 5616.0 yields 10.99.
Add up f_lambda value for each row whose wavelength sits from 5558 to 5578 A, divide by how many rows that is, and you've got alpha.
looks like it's 26.2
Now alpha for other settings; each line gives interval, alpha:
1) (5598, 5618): 26.9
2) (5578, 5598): 25.6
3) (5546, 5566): 27.1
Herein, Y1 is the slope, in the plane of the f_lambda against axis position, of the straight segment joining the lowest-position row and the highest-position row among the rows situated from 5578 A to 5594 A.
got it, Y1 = -0.17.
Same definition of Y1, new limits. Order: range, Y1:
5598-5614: 0.16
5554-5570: -0.08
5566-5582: 0.04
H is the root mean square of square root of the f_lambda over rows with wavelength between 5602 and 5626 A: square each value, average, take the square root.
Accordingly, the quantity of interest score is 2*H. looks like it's 10.4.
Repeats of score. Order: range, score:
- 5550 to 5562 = 10.4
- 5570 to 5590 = 10.2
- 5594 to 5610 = 10.3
